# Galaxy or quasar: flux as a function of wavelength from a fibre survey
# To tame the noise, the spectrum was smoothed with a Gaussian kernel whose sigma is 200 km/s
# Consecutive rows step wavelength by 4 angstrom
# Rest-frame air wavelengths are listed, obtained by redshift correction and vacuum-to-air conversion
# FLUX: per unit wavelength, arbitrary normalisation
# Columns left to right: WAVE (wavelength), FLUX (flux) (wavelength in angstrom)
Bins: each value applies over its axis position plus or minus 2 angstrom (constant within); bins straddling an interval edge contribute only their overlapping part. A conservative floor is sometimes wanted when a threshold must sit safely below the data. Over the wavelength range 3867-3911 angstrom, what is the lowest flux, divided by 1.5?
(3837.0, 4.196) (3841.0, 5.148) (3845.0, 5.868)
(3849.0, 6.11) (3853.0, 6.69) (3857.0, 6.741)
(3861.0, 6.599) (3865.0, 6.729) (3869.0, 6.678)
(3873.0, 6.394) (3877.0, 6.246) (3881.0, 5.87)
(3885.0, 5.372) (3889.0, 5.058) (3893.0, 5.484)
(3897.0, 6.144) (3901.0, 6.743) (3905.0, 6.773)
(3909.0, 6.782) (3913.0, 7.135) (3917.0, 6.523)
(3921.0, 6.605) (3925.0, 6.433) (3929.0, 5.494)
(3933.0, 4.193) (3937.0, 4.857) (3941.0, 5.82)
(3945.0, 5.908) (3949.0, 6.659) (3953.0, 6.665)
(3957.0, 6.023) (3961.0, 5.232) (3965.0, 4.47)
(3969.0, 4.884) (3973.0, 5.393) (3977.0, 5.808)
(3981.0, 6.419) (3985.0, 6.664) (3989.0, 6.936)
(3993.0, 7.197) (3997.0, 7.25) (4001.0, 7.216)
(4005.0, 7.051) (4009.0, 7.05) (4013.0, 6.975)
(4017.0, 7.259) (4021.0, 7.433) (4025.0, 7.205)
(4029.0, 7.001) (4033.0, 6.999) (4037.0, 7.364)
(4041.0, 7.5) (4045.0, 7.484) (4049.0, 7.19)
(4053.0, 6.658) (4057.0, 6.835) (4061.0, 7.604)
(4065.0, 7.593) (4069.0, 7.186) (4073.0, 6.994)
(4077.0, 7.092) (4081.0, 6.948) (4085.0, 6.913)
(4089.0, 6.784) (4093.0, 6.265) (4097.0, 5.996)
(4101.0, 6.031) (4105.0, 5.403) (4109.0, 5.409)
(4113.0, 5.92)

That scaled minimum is 3.4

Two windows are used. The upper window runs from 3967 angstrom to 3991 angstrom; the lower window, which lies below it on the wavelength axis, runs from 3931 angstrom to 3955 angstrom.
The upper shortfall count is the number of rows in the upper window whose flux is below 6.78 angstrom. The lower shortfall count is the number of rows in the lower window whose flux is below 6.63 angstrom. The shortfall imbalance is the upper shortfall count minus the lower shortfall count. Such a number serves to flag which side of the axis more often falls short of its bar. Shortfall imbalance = 1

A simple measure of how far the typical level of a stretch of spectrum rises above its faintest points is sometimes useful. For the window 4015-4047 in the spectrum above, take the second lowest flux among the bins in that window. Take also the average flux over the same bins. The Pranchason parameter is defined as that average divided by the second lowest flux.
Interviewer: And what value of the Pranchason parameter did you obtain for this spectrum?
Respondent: 1.04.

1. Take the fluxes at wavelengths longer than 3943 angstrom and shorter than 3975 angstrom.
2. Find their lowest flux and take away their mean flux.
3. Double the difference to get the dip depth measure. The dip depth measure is -2.4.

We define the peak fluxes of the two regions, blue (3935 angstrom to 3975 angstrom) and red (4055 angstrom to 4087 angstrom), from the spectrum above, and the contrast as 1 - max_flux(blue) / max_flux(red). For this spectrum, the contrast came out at 0.123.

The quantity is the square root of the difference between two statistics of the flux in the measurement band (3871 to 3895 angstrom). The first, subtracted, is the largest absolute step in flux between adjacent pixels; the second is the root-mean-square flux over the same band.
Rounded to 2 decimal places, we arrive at 2.29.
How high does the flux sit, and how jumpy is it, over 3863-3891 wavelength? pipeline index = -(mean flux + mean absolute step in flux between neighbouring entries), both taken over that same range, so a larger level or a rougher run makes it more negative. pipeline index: -6.3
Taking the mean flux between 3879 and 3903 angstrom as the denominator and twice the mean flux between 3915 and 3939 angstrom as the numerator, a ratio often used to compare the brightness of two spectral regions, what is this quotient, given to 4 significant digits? 1.967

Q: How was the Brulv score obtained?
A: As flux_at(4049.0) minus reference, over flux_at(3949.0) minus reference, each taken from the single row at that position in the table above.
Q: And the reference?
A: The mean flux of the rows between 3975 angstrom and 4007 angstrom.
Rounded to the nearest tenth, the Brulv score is -2.3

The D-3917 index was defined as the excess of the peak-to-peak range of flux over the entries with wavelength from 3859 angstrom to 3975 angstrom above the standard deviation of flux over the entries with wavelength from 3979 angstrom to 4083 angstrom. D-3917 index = 2.7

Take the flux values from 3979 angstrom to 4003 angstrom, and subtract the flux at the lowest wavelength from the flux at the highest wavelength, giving 0.80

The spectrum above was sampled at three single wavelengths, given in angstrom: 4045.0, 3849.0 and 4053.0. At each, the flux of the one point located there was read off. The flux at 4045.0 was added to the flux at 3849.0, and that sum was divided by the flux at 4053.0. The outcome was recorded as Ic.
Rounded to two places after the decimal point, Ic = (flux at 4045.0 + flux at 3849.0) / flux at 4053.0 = 2.04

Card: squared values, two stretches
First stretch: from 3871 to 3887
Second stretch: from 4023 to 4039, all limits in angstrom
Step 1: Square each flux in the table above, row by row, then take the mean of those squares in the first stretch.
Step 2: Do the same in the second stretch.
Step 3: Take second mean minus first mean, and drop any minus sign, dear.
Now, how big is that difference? 15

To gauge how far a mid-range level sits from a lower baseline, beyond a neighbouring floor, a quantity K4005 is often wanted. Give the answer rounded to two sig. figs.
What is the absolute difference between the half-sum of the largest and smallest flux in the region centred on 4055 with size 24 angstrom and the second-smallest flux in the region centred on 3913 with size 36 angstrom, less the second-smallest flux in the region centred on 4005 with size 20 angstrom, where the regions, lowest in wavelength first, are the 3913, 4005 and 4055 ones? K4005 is -6.1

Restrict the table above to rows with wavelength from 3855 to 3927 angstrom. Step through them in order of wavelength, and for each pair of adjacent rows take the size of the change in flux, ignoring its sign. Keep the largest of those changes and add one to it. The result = 1.66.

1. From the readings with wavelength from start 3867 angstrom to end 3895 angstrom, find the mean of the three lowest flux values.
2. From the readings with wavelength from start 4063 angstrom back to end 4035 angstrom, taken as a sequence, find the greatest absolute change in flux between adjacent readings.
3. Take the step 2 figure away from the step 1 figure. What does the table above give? 4.5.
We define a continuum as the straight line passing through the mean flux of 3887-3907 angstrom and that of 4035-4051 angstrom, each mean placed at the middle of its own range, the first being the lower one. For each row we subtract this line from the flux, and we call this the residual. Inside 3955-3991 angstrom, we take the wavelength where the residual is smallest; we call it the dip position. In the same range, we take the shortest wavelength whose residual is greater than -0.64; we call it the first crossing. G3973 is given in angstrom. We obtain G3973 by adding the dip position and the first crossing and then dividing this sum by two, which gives 3961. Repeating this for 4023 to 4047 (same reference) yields 4029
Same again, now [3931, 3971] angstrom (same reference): 3953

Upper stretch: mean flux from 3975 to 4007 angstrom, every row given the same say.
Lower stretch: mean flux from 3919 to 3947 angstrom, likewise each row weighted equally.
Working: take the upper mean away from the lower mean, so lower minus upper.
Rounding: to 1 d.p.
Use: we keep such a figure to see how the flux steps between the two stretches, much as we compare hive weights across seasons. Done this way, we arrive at -1.2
